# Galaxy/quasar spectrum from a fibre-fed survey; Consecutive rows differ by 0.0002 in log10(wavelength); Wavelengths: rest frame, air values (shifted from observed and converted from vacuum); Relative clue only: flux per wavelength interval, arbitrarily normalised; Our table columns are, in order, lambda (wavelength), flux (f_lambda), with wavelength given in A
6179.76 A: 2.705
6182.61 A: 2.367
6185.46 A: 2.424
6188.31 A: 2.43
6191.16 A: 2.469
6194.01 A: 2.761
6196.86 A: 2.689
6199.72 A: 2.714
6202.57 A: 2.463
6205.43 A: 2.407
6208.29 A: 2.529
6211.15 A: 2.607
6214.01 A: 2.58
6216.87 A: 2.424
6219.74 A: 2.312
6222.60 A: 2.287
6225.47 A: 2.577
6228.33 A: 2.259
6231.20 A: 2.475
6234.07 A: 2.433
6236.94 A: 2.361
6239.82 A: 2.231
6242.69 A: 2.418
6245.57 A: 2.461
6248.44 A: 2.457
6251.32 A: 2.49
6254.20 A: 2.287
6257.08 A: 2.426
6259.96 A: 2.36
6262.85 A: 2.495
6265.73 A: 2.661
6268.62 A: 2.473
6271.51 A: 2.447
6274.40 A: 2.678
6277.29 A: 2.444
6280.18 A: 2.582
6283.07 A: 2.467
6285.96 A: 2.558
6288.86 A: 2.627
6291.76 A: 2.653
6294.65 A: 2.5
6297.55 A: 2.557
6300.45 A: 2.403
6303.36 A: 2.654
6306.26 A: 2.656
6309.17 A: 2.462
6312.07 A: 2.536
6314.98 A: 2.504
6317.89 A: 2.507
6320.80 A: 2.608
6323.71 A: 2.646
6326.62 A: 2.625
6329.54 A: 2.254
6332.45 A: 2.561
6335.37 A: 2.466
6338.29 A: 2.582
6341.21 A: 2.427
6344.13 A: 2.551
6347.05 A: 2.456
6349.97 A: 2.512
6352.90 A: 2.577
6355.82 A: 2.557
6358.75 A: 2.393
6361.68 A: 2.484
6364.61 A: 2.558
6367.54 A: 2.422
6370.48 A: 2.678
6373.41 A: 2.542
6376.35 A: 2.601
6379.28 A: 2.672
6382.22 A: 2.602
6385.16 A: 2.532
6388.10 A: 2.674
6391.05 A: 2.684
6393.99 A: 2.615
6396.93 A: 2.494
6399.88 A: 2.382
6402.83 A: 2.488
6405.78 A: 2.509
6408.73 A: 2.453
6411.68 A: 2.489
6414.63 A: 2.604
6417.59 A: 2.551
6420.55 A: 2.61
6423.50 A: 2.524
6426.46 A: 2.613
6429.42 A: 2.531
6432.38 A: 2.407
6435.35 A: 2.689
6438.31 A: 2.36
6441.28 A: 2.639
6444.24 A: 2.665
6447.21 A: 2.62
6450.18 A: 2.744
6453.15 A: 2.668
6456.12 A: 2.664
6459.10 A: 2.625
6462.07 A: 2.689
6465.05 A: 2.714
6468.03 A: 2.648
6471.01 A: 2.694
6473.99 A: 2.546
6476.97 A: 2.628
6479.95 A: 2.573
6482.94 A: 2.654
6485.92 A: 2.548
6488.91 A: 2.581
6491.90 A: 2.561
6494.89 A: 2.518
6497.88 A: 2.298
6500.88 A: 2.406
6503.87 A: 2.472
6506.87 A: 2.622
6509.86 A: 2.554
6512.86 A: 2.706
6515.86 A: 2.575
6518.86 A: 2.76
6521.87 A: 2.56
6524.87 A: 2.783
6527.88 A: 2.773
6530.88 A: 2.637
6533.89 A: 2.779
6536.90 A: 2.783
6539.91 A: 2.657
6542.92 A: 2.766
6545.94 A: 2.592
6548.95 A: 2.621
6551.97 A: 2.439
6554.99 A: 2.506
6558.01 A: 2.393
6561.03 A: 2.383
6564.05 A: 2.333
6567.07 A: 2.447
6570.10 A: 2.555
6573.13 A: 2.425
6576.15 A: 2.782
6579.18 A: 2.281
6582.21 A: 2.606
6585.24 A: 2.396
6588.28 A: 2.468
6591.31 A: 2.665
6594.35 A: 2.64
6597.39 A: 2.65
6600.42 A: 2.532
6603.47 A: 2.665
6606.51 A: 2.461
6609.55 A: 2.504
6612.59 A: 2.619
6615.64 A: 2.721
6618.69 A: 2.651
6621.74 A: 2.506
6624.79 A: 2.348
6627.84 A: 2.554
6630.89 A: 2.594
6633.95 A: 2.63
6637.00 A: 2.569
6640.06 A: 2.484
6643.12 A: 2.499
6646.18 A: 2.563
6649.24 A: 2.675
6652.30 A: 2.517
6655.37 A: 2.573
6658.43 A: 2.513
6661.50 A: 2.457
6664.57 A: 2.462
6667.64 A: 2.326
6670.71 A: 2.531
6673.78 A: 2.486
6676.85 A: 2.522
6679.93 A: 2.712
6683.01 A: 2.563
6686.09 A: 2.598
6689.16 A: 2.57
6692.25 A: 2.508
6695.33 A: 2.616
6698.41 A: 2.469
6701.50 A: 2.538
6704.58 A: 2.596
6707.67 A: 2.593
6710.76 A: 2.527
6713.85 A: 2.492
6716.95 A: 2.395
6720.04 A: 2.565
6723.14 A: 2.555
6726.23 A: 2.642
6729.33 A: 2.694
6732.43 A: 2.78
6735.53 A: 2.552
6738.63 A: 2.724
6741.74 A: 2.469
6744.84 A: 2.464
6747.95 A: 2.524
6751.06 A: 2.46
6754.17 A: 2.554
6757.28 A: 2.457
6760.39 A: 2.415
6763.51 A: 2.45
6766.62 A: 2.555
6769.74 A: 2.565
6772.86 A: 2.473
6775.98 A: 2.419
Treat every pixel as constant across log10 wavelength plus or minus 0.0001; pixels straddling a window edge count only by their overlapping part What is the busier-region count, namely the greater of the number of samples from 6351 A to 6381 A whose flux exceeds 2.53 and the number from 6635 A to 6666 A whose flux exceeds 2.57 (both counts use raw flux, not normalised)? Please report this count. 7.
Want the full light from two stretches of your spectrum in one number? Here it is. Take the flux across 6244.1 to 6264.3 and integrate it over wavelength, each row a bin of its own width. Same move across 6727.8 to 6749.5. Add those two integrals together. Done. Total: 105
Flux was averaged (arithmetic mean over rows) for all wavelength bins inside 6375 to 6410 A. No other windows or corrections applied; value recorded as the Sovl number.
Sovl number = 2.56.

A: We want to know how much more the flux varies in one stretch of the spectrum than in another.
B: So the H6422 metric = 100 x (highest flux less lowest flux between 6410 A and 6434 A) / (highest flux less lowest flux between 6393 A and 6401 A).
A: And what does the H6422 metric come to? 88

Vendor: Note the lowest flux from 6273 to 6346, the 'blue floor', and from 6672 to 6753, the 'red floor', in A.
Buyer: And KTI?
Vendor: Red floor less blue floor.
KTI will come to 0.14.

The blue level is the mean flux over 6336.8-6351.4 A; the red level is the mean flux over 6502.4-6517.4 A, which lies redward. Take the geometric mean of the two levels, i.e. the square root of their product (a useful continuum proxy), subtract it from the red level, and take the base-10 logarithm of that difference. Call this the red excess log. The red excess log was -1.39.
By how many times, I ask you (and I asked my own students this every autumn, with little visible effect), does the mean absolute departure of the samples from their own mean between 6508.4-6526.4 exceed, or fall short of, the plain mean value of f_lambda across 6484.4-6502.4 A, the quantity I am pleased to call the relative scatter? 0.038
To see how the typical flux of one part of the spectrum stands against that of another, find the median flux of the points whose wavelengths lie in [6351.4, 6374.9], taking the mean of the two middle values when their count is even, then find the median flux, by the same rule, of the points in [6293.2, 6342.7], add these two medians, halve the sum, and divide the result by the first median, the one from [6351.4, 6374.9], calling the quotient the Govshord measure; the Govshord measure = 1.00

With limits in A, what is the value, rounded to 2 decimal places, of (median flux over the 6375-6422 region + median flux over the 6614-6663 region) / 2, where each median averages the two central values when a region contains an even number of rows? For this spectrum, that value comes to 2.57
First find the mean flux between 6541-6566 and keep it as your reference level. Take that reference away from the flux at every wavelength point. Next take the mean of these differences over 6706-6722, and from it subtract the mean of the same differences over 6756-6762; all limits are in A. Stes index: 0.08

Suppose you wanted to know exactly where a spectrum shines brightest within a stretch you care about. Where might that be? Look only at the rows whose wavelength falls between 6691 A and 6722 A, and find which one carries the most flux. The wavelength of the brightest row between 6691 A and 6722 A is 6695.33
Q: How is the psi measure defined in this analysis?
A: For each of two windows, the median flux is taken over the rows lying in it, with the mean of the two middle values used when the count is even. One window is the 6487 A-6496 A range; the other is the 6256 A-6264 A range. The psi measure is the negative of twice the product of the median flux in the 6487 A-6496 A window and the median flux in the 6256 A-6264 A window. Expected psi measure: -12.4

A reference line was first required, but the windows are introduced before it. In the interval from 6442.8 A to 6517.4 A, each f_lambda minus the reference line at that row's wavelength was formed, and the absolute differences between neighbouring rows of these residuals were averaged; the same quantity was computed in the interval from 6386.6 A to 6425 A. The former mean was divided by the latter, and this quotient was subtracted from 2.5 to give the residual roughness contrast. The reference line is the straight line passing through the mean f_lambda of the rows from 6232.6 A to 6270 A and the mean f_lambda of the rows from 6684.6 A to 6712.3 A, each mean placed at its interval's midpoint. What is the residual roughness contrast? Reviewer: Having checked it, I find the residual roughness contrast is 1.3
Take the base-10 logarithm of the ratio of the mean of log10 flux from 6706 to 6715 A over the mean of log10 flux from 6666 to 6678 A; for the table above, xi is 0.014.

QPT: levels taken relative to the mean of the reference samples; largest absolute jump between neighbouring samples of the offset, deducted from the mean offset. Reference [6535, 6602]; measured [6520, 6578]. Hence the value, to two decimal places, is -0.31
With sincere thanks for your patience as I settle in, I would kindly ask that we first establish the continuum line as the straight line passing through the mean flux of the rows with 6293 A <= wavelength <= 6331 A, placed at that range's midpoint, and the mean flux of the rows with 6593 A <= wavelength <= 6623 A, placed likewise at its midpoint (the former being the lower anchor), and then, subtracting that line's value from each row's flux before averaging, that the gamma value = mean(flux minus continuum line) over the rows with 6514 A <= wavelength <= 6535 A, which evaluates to 0.12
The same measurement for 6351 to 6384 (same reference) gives 0.01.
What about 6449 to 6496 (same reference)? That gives 0.06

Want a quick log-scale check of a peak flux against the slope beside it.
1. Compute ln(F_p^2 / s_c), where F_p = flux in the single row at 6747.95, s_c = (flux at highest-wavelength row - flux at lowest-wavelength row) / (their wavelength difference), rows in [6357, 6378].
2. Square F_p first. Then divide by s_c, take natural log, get 6.29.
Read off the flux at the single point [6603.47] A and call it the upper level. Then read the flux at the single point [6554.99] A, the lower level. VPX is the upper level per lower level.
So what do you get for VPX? 1.06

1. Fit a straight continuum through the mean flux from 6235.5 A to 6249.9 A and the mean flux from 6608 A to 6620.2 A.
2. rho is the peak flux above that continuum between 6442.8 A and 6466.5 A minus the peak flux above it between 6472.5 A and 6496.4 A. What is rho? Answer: 0.111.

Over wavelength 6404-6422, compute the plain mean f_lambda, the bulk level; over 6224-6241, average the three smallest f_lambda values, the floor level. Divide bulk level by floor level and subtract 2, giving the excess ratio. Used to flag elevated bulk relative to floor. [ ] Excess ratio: -0.89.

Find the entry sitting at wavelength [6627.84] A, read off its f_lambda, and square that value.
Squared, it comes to 6.5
